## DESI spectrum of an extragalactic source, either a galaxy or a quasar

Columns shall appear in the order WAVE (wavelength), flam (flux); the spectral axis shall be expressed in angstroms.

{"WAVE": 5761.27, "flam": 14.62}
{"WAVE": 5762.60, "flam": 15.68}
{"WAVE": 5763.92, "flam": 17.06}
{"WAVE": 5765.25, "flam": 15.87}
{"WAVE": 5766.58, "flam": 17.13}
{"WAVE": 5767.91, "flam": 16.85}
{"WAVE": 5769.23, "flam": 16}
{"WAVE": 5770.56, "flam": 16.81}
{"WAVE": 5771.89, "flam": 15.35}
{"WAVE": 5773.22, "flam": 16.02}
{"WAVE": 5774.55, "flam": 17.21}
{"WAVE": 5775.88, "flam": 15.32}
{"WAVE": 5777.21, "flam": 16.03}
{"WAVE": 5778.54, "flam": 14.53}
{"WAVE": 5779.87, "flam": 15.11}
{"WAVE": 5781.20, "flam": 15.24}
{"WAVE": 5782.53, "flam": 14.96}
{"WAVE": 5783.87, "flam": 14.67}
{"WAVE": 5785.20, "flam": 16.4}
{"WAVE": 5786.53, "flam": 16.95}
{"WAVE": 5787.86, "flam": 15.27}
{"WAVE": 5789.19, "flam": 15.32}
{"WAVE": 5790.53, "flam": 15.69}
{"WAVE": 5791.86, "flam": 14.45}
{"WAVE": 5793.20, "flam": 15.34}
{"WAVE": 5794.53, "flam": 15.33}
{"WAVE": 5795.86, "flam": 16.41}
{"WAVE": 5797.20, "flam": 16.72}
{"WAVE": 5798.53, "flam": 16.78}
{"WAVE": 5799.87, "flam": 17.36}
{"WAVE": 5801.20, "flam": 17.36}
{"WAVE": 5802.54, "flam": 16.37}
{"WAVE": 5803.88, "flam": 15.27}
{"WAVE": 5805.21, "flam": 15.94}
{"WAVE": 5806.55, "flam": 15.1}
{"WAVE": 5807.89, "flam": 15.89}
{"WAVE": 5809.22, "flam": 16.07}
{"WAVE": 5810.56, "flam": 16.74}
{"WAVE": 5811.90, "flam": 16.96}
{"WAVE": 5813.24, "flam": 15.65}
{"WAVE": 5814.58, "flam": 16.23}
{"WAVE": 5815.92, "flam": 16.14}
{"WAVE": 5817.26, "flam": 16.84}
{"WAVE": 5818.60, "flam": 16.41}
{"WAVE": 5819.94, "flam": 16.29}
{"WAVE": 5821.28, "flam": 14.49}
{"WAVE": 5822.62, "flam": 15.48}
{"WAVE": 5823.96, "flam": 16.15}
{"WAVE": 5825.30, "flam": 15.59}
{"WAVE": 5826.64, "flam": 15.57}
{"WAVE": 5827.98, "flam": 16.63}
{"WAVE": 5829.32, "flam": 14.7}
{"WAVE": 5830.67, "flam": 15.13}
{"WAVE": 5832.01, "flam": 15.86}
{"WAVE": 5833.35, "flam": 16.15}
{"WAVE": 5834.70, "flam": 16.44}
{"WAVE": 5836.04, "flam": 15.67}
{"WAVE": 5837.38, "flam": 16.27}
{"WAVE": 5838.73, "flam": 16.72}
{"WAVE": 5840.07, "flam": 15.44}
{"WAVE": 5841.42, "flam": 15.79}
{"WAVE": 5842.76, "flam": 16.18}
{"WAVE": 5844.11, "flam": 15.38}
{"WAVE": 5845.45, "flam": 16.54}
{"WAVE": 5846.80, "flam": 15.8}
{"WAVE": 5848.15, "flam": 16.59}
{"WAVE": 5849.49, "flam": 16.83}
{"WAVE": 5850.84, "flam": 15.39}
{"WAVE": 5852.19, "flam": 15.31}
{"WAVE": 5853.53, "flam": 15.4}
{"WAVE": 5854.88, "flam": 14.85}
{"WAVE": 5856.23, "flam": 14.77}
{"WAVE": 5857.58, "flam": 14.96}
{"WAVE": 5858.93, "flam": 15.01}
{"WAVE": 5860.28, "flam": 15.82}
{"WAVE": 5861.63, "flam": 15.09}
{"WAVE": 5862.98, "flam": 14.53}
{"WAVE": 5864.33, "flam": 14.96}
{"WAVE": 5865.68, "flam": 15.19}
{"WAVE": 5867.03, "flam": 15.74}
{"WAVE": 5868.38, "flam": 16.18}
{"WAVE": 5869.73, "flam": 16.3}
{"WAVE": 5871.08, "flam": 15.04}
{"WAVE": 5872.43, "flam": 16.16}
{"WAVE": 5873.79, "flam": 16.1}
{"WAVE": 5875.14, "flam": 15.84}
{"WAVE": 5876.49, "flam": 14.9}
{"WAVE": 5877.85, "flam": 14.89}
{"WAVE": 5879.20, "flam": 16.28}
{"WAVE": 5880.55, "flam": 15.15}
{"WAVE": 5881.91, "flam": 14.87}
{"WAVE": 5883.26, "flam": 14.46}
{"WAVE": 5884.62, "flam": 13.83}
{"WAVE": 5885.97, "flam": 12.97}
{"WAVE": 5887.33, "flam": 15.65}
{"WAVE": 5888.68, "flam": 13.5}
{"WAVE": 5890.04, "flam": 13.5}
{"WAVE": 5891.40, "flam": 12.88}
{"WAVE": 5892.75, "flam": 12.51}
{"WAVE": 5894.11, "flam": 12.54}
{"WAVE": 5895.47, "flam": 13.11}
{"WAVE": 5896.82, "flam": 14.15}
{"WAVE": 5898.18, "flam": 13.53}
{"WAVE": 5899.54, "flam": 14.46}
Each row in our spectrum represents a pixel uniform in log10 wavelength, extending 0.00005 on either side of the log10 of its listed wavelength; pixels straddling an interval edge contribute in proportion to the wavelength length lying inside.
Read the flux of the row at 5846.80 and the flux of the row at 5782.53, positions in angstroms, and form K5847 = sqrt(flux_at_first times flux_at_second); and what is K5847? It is 15.37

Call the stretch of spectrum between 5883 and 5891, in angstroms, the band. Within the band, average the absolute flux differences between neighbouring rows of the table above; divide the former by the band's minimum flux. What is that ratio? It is 0.10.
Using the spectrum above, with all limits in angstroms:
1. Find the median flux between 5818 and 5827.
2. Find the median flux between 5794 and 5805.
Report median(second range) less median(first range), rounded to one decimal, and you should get 1.0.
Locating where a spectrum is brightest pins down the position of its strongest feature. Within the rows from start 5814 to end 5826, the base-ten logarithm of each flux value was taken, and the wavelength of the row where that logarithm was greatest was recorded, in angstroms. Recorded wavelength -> 5817.26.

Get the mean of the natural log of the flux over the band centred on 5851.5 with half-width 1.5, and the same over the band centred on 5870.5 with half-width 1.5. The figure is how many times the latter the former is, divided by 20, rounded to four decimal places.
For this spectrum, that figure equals 0.0496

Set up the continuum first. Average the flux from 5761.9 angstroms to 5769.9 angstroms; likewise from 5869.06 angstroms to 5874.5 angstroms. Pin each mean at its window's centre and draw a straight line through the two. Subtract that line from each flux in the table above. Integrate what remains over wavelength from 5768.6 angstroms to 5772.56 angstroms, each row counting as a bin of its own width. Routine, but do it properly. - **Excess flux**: -1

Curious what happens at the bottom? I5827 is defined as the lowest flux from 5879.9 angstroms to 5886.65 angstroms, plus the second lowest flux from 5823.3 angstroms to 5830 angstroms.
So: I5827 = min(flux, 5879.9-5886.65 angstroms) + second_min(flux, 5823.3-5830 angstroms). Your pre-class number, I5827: 28.5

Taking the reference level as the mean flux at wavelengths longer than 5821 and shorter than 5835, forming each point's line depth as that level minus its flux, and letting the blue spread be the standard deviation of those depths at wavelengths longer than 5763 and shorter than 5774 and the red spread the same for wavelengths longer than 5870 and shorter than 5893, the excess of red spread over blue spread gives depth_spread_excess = 0.6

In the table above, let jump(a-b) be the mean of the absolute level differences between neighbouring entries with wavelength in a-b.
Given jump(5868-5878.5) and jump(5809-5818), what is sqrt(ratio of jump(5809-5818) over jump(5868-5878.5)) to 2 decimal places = 1.05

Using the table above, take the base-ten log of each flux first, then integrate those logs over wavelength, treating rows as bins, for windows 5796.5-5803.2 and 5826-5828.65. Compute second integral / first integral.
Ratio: 0.4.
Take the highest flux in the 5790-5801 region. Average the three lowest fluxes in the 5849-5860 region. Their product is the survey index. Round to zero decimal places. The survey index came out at 258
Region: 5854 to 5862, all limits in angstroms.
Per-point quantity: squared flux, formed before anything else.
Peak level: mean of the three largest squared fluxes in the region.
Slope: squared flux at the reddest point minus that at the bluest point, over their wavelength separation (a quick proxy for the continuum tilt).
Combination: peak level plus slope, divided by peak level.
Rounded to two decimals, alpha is 1.00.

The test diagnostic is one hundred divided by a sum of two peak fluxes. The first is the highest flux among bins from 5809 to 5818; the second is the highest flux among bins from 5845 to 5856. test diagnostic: 2.96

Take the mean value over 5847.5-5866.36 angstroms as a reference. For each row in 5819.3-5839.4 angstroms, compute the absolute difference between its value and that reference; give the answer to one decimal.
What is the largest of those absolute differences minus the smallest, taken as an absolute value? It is 1.2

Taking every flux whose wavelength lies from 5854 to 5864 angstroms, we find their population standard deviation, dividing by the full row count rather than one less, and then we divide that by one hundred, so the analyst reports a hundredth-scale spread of 0.004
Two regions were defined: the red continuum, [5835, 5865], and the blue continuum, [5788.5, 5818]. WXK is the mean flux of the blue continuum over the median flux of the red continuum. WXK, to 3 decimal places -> 1.043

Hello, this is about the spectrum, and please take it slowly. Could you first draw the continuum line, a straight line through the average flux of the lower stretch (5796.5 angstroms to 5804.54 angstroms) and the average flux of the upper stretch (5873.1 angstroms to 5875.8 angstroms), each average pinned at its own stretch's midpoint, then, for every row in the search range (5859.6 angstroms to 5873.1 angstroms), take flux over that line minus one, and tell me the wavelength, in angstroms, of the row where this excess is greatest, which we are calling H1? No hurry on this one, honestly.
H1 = 5869.73 angstroms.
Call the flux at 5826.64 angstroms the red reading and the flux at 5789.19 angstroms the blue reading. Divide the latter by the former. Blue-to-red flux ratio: 0.98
